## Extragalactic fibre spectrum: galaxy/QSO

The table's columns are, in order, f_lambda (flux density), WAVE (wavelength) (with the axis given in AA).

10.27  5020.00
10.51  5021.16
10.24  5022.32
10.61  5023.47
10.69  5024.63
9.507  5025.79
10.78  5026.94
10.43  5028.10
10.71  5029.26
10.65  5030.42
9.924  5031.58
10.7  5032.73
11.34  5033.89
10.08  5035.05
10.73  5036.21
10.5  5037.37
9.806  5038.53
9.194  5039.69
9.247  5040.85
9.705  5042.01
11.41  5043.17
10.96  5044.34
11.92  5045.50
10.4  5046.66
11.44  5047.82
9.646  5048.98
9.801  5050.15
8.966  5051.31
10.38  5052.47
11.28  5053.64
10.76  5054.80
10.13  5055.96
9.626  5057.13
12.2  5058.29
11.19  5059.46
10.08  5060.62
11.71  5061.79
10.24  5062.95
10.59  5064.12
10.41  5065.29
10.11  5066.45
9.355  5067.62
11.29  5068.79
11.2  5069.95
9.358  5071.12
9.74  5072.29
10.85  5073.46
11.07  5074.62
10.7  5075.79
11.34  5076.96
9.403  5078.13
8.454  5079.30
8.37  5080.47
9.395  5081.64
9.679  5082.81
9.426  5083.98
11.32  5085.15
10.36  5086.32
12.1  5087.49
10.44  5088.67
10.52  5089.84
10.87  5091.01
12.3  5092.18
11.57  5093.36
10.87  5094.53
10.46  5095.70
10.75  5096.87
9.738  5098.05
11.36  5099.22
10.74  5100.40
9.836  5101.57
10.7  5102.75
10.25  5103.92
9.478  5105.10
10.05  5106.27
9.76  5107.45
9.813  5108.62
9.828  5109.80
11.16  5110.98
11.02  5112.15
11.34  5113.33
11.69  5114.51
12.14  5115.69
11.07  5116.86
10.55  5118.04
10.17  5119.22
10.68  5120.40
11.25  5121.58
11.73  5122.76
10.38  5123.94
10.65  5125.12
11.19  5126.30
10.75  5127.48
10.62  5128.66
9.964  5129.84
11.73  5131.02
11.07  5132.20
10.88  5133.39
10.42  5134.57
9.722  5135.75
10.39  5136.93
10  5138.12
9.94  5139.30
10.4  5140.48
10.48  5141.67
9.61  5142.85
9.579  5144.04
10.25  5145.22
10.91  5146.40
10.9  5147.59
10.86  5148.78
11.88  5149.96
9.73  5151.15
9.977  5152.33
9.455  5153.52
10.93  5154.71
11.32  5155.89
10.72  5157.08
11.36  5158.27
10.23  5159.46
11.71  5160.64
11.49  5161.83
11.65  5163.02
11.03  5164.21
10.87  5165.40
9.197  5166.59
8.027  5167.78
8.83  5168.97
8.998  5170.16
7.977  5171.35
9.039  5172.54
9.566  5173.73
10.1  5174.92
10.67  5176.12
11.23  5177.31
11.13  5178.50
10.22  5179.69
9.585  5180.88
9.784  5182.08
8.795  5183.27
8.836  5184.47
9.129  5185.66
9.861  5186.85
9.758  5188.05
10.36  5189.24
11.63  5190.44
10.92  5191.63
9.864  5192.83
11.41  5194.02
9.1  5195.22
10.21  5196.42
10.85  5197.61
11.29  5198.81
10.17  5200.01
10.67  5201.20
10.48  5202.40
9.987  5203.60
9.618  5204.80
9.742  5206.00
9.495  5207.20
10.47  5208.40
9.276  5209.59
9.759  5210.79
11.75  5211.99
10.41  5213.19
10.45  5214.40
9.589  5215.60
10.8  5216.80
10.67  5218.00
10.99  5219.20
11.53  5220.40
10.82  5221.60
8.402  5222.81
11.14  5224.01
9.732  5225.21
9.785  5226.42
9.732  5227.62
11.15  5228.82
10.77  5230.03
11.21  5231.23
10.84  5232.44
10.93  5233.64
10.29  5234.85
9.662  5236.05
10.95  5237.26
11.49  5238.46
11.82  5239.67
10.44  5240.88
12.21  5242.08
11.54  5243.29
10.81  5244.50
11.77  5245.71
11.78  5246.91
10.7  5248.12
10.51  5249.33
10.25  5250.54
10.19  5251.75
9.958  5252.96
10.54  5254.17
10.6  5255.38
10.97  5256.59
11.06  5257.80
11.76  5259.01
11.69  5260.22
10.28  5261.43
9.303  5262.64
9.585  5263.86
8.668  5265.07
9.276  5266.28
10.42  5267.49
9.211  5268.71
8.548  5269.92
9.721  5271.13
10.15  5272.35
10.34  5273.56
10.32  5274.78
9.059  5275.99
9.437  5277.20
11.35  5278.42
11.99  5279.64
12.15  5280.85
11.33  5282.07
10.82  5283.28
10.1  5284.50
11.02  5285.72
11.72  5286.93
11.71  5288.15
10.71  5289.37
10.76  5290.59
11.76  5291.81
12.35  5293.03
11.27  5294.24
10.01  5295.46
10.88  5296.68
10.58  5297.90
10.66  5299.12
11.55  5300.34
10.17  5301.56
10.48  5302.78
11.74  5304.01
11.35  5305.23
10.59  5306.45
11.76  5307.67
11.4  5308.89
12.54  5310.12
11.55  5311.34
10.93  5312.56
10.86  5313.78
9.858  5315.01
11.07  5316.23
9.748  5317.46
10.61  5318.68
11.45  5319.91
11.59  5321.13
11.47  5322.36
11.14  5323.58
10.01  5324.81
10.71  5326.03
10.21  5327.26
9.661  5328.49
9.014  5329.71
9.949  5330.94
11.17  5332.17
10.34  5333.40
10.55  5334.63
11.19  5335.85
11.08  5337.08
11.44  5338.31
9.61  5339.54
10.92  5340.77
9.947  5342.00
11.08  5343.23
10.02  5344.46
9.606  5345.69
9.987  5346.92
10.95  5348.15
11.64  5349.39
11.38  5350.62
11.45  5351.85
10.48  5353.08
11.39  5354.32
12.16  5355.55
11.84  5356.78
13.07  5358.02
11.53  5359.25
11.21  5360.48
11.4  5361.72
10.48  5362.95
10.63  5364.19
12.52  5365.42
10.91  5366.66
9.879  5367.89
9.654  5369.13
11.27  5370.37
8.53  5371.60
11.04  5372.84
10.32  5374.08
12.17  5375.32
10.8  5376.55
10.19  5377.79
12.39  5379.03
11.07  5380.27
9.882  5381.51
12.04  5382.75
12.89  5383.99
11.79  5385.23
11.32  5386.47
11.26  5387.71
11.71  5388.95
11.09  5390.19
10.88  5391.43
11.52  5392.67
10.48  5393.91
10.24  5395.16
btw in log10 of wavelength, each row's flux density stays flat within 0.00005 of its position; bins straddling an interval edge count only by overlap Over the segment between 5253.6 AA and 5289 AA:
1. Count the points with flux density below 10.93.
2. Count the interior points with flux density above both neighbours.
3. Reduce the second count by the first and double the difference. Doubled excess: -24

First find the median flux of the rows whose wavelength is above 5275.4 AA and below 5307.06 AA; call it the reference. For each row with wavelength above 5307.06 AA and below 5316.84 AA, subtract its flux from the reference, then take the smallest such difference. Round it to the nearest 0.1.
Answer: -1.6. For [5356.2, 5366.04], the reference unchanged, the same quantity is -2.1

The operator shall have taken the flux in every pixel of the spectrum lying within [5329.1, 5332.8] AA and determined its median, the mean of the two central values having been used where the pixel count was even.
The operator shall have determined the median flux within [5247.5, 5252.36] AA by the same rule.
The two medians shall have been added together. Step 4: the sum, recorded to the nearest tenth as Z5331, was 20.3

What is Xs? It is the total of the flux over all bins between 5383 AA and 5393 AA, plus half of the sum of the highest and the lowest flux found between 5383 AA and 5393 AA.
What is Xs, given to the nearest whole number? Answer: 104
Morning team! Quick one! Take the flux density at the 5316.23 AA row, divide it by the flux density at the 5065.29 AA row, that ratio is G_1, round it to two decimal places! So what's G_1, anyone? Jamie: 1.06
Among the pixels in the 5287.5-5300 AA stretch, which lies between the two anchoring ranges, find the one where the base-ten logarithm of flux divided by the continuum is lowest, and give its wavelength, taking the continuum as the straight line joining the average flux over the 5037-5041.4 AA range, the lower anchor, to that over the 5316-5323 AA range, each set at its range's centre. 5295.46 AA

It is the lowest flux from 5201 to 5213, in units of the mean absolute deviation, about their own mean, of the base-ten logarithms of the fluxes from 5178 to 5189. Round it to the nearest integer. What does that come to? 393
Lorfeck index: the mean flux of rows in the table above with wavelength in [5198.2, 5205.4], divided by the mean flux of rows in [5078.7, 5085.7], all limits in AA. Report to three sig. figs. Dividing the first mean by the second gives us 1.10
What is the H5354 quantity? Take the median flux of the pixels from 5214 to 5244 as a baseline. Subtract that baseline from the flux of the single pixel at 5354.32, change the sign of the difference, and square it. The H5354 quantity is 0.32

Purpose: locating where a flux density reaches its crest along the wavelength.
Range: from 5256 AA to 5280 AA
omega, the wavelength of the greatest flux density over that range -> 5279.64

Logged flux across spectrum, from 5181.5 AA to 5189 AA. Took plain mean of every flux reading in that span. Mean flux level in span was 9.4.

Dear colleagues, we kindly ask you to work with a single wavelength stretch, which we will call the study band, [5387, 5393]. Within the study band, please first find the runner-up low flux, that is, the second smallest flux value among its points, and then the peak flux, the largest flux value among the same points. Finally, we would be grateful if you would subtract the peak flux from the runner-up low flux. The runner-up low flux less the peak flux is -0.62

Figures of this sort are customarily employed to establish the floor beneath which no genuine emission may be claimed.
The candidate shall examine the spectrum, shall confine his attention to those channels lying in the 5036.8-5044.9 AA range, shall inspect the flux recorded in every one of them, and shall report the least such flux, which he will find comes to 9.194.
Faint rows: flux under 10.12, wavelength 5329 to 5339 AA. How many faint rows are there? 2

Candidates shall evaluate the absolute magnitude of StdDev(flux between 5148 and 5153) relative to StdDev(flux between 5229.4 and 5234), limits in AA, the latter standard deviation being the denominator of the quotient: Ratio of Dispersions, 5.0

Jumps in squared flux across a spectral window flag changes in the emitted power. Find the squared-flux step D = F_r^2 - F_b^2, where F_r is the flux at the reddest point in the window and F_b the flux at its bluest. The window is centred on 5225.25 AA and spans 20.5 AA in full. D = 14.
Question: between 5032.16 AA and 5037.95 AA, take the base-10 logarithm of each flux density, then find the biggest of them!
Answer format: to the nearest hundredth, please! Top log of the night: 1.05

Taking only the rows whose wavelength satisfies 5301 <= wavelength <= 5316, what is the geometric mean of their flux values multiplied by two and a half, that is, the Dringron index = 27.7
